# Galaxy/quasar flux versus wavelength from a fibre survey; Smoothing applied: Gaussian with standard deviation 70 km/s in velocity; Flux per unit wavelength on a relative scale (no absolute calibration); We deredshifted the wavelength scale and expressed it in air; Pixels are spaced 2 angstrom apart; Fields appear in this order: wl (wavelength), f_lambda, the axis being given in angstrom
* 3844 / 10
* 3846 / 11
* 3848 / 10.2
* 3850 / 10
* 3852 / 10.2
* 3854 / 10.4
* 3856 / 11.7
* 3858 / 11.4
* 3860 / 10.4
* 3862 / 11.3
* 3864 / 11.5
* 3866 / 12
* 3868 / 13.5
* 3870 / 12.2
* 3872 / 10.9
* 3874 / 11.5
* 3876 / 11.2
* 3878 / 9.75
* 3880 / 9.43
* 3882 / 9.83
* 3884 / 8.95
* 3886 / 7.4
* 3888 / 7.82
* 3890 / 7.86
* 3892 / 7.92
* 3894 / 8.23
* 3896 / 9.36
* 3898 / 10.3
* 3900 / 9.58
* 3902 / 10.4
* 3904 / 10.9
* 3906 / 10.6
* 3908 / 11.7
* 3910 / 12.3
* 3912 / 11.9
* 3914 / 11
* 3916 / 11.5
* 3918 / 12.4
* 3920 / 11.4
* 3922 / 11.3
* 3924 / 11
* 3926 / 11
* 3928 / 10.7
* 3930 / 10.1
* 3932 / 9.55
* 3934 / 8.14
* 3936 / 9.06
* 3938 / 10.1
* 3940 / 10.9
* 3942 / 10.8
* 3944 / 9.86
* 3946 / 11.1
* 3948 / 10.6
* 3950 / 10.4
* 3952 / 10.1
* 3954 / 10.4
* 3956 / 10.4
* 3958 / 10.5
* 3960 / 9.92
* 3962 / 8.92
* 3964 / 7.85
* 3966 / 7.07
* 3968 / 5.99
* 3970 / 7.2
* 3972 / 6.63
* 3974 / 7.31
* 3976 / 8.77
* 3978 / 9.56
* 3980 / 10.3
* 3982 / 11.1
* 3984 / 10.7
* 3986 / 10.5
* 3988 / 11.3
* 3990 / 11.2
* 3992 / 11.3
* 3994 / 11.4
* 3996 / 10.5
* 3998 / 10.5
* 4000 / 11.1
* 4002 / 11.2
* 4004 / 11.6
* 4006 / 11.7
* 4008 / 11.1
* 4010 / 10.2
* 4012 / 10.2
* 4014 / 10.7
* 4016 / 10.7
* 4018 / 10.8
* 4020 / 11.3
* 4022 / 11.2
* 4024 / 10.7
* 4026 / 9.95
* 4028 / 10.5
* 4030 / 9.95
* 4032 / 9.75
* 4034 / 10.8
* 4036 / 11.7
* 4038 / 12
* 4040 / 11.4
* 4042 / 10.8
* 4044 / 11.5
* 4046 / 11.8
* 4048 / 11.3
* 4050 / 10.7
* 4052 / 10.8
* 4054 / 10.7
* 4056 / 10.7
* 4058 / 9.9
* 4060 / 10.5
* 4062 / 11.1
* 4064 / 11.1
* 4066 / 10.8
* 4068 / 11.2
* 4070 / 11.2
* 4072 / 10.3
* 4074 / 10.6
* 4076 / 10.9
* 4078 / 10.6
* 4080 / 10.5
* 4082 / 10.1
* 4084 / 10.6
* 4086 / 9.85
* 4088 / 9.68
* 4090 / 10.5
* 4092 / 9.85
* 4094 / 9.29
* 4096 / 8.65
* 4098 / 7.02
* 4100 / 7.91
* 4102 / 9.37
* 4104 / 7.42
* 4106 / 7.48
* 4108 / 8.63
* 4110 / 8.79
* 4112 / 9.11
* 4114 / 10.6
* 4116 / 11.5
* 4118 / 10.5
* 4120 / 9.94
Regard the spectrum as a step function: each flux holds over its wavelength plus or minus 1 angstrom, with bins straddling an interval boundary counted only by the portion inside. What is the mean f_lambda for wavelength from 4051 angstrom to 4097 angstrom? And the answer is 10.4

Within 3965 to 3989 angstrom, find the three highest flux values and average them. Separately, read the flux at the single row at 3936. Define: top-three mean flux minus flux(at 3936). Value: 2.0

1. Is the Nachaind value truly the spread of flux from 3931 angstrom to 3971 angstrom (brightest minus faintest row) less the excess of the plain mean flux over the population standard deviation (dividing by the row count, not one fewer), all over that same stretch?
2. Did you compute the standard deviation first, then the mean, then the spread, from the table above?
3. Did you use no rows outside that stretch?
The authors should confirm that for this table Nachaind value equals -2.9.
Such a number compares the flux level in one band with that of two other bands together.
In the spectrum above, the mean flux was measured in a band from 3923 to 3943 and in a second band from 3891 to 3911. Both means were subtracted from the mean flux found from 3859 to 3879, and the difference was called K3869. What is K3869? -8.8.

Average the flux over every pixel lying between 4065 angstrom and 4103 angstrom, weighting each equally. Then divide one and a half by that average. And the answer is 0.151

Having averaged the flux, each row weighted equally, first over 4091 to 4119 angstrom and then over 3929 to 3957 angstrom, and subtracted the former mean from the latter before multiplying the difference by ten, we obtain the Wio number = 11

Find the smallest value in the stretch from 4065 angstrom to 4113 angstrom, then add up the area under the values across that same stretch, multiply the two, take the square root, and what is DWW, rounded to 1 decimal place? 56.9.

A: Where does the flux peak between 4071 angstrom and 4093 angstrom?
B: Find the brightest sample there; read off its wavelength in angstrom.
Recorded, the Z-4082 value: 4076 angstrom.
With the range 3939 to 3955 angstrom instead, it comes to 3946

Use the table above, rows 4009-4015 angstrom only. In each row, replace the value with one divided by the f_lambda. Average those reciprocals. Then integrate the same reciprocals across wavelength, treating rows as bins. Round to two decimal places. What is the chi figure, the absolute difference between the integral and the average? 0.48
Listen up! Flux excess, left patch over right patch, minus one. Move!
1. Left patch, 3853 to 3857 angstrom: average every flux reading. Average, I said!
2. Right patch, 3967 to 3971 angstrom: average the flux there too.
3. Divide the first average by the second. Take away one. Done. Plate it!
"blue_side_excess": 0.68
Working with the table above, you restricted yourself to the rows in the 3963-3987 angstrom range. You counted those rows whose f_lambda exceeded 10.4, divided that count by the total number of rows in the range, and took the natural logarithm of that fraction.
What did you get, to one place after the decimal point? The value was -1.4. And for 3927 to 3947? -0.9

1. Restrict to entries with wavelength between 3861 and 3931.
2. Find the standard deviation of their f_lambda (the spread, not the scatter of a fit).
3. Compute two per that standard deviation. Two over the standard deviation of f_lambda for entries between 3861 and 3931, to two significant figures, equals 1.4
